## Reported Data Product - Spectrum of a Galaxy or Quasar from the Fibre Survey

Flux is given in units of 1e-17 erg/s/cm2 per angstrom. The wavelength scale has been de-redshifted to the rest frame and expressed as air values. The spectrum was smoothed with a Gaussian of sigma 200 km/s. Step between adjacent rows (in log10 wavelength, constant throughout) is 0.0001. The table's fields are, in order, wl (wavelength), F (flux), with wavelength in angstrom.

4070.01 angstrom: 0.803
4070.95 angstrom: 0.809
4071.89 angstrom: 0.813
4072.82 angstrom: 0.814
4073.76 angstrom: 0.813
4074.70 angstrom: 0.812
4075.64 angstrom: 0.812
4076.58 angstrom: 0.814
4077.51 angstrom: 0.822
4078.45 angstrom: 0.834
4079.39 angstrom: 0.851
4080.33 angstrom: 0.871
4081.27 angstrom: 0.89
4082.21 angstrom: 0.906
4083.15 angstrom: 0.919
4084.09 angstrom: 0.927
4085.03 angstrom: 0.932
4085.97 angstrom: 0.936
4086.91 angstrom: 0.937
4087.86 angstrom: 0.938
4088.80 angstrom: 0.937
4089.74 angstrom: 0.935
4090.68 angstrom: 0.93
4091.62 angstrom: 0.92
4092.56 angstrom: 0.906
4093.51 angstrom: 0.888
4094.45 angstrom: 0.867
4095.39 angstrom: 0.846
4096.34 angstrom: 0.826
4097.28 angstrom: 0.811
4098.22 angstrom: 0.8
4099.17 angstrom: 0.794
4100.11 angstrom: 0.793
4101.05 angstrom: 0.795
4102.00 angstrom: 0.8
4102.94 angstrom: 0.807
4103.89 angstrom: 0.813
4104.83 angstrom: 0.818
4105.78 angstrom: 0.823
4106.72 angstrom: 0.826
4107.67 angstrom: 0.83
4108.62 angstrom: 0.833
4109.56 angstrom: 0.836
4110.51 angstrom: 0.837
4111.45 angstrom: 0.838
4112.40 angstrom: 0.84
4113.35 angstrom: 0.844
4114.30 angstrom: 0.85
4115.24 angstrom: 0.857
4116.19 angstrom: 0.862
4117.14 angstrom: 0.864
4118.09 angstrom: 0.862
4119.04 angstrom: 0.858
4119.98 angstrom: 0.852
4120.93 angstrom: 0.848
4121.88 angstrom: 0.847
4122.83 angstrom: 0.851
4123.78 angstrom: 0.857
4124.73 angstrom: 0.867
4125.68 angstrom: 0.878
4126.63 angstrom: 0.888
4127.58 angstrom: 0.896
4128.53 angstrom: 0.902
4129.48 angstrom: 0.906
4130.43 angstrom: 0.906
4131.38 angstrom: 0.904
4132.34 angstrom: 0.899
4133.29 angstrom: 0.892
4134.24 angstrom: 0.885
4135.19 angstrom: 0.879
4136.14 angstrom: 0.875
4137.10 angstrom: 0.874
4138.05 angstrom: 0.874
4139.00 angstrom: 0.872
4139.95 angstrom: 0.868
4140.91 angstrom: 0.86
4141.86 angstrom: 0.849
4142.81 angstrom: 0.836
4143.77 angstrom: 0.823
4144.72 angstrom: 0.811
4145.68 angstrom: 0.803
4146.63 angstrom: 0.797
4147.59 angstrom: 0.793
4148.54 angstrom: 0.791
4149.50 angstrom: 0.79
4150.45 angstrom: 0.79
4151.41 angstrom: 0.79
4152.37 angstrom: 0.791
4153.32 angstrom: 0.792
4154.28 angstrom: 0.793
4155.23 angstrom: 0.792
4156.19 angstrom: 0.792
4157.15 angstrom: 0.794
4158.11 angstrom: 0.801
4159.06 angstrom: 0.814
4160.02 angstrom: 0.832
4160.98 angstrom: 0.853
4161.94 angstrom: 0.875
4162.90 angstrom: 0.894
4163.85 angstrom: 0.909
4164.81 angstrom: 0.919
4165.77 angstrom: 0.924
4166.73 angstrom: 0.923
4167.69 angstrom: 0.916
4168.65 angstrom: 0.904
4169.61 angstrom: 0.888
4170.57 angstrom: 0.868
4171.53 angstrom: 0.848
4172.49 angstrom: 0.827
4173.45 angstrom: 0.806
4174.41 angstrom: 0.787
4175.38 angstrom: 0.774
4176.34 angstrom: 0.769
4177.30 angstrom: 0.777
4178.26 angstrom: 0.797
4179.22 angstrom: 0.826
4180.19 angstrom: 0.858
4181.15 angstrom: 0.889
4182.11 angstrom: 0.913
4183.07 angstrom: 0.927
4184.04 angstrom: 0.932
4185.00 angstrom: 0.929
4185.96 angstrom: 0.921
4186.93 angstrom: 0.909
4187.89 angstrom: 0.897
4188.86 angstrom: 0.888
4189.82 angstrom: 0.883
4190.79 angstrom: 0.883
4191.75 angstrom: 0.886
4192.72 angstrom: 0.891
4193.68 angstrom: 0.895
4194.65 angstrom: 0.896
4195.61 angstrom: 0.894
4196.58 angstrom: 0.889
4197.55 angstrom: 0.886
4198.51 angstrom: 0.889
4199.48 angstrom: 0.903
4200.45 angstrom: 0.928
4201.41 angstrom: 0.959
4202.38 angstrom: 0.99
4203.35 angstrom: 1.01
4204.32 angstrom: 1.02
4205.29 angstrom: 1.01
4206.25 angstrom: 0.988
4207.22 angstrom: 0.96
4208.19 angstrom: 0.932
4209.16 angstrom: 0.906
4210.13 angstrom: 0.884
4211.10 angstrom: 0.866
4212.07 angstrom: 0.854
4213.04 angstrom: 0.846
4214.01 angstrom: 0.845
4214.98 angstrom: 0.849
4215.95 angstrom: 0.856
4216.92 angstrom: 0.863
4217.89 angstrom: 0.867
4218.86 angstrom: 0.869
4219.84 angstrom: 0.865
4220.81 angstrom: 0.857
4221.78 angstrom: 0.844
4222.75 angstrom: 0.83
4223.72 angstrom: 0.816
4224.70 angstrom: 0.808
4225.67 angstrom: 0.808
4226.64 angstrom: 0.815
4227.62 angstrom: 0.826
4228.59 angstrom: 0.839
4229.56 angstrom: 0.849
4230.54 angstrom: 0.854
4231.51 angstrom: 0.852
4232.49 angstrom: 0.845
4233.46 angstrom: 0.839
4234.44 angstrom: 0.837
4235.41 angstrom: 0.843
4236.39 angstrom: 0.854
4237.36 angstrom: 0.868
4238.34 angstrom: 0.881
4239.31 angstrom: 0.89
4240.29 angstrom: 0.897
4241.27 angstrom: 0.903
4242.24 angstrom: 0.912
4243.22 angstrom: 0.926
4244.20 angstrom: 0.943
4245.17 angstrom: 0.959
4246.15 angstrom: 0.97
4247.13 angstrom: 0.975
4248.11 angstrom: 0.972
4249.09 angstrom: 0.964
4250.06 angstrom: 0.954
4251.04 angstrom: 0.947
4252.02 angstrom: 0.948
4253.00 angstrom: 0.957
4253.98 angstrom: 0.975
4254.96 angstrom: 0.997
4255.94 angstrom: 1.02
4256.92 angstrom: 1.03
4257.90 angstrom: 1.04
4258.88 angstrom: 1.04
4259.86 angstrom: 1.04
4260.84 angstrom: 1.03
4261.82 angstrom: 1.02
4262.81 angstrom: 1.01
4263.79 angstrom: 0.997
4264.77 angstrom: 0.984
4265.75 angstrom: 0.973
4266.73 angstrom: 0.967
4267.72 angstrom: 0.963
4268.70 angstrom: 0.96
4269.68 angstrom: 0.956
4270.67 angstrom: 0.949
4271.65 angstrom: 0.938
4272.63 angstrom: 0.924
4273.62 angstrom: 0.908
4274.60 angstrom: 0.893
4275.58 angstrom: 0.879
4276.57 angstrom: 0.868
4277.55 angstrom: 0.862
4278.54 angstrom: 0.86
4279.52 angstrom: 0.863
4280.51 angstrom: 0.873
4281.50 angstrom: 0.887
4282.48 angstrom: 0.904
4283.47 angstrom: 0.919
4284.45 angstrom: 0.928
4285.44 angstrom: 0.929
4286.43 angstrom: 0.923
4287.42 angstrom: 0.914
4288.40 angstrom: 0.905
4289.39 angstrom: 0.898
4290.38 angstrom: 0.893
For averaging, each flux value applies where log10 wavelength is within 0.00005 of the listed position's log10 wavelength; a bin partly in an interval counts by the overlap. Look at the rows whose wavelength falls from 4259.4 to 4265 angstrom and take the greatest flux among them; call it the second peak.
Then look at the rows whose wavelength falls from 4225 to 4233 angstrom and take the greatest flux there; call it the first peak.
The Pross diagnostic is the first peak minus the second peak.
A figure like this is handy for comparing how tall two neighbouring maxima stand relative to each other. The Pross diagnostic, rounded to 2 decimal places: -0.19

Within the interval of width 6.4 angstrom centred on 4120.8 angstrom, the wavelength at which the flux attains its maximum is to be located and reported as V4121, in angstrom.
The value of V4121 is 4118.09 angstrom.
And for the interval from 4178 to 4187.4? 4184.04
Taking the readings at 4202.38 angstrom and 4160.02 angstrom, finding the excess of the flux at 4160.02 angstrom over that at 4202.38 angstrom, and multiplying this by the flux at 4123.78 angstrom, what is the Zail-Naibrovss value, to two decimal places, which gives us -0.14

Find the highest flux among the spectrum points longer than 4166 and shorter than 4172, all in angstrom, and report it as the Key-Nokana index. 0.923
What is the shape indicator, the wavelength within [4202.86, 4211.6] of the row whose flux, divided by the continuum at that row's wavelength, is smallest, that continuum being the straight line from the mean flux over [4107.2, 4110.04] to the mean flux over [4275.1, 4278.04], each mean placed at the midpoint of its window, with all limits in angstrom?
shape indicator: 4211.10 angstrom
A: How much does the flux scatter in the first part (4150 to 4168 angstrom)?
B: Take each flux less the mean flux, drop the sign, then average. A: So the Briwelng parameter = 0.050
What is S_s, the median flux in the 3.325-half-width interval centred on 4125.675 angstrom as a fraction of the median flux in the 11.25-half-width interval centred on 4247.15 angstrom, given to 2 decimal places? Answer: 0.92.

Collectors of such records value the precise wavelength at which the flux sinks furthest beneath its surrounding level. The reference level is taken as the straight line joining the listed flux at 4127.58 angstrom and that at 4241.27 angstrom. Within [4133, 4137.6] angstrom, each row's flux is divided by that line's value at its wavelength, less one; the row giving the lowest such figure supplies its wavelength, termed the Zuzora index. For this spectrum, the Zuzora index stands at 4137.10 angstrom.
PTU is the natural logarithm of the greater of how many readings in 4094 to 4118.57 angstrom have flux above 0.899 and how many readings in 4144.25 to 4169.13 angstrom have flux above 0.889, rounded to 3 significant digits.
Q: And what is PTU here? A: 1.95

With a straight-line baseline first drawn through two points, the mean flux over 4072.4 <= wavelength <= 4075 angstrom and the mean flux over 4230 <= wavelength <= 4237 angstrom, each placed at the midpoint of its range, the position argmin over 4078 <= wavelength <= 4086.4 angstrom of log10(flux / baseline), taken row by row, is 4078.45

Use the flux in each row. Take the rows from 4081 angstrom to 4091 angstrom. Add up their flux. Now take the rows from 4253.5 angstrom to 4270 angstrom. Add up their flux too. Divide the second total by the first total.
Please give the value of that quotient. 1.7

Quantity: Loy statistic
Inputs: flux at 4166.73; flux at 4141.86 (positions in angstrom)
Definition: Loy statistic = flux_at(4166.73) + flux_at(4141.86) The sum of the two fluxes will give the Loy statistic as 1.77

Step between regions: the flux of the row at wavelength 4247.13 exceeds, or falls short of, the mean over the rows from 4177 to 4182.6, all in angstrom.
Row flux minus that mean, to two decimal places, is 0.13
